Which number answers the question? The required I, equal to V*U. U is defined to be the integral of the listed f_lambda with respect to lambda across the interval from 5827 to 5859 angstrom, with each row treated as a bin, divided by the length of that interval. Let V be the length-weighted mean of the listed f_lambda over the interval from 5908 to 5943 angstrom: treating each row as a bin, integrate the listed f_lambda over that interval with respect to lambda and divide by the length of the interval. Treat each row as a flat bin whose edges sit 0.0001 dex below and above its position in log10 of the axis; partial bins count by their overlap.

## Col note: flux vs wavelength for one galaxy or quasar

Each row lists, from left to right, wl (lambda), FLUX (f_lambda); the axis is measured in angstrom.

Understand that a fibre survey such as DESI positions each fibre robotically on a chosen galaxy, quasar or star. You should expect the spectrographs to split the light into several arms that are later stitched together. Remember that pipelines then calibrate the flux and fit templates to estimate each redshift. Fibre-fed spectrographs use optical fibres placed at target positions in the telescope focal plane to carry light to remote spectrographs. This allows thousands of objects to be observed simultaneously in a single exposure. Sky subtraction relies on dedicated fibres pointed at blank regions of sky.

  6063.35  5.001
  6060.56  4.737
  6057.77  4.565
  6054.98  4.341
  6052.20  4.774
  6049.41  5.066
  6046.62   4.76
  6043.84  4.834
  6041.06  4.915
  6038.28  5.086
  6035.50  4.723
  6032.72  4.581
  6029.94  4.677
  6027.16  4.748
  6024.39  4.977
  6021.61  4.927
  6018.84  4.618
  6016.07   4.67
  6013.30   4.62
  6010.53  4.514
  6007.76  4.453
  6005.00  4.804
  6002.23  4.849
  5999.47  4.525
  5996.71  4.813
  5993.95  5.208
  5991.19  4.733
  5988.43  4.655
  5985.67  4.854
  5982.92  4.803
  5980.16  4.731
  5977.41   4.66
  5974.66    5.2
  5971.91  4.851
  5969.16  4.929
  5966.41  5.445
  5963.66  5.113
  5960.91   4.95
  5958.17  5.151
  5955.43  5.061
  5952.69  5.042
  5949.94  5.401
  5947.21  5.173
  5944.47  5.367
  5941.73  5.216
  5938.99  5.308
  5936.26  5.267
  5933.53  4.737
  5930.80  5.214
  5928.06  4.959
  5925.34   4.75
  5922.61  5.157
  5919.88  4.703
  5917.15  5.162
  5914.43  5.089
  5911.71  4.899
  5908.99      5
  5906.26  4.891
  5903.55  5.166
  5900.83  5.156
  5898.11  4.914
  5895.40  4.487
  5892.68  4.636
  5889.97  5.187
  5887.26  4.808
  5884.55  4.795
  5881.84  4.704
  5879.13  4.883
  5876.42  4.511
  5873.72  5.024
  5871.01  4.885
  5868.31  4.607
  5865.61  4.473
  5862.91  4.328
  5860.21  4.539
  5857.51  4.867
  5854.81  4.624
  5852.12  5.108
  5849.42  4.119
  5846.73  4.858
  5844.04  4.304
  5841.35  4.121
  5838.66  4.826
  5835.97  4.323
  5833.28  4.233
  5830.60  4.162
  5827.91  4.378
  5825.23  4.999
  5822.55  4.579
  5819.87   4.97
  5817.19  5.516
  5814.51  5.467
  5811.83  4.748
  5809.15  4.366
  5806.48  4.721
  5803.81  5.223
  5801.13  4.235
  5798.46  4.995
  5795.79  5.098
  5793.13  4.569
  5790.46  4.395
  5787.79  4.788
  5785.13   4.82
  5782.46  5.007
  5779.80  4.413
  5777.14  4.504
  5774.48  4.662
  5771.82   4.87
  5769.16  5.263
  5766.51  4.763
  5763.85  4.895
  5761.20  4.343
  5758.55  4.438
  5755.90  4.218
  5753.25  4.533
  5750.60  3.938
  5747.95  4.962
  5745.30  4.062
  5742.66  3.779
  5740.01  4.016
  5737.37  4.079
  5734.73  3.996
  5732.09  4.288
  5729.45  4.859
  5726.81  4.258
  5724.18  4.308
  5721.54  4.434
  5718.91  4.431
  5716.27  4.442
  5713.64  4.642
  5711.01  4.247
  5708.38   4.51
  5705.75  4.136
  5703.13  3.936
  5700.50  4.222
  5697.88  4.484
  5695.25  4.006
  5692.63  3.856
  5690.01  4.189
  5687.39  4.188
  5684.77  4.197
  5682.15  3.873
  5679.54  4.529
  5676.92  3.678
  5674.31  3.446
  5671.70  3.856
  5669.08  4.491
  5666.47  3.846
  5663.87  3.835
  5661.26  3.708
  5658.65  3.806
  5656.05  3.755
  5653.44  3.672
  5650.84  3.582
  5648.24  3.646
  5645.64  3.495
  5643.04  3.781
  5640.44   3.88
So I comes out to 23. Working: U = 4.5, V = 5.04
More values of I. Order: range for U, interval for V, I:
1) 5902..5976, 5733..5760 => 21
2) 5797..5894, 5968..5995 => 23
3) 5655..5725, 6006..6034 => 19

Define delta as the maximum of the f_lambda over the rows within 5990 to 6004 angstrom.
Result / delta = 5.208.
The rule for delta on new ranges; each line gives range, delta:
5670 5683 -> 4.529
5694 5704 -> 4.484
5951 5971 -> 5.445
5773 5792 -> 5.007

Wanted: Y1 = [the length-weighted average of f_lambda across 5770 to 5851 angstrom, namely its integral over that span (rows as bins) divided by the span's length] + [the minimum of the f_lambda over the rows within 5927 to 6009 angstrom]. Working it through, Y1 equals 9.1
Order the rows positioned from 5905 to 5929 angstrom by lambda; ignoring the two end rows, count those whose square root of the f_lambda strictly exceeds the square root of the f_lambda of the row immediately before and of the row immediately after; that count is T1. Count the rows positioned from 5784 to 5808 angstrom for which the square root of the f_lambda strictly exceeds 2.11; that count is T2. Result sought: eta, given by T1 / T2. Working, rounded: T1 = 3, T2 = 7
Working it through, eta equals 0.43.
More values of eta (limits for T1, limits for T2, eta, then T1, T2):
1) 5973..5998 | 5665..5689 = 1.00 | 2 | 2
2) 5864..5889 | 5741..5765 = 0.67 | 2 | 3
